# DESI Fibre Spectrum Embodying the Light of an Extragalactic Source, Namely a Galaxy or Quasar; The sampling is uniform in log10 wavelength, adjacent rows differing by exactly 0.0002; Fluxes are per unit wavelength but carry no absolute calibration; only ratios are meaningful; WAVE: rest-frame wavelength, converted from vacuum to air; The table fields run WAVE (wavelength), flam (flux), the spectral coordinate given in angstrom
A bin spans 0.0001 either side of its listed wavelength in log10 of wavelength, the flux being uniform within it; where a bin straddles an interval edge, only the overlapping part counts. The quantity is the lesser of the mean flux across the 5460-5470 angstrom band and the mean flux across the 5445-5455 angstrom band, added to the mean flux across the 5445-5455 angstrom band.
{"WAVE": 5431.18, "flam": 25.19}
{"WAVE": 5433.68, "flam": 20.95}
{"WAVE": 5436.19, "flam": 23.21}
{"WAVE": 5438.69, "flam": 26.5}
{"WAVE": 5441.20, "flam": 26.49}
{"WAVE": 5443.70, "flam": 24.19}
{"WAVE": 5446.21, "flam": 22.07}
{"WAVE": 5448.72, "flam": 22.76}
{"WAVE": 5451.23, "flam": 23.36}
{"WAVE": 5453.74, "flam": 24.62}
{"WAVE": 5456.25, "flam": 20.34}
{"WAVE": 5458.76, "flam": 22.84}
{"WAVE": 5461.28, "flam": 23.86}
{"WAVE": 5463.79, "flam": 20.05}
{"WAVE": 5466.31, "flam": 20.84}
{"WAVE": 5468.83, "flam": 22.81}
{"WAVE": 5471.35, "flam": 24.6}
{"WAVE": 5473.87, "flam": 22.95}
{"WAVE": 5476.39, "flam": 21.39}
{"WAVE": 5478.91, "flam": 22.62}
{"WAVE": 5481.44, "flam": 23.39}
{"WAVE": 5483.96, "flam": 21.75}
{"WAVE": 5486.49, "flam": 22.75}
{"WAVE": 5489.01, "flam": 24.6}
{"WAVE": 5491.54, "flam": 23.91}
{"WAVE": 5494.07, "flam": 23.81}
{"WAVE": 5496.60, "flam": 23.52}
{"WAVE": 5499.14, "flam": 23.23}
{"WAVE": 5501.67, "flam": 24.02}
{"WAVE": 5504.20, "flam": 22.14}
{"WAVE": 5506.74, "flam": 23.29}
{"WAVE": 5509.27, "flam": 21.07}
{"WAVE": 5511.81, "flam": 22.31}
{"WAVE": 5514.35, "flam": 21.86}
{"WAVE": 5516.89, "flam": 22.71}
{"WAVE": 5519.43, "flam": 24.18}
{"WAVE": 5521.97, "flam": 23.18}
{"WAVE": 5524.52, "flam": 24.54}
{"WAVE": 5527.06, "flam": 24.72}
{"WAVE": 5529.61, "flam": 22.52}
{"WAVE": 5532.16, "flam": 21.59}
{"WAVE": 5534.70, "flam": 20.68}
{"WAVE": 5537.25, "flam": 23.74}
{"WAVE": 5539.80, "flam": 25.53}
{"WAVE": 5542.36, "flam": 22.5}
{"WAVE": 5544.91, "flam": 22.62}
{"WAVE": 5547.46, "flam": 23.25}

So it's 45.1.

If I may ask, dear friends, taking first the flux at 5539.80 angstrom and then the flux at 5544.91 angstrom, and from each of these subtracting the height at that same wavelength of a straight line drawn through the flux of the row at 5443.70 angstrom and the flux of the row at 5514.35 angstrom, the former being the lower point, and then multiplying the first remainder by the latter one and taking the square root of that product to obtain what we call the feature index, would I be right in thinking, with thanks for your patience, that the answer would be 2.8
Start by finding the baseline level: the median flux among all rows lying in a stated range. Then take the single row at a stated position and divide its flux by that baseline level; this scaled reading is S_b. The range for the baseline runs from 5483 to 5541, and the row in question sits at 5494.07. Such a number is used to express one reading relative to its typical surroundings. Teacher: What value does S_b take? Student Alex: 1.02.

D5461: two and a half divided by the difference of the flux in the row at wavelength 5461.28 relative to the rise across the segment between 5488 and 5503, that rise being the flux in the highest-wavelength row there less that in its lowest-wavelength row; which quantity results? 0.102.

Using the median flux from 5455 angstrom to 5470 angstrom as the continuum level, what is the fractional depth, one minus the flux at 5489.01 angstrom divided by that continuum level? -0.13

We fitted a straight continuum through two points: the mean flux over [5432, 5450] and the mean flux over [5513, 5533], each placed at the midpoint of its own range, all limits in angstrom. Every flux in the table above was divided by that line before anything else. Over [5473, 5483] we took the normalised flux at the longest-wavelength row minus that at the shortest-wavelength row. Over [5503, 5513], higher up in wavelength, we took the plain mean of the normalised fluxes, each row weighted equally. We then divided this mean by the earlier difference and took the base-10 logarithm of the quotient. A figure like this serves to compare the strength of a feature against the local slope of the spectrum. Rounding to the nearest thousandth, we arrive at 1.658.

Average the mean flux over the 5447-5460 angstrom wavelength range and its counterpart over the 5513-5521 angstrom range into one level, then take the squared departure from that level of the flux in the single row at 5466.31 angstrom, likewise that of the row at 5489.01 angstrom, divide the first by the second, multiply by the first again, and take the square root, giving 2.3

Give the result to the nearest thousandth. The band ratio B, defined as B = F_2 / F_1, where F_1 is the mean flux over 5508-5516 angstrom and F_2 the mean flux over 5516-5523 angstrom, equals 1.074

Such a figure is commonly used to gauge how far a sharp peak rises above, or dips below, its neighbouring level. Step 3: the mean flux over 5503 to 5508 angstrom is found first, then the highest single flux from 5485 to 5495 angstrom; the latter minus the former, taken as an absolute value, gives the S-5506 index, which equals 1.9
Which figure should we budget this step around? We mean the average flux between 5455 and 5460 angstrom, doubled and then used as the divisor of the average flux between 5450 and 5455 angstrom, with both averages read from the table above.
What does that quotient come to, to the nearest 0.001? 0.556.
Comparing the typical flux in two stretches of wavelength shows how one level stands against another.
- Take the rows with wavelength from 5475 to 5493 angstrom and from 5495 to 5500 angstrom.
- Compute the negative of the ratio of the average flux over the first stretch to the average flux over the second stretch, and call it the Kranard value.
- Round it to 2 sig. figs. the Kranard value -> -0.98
